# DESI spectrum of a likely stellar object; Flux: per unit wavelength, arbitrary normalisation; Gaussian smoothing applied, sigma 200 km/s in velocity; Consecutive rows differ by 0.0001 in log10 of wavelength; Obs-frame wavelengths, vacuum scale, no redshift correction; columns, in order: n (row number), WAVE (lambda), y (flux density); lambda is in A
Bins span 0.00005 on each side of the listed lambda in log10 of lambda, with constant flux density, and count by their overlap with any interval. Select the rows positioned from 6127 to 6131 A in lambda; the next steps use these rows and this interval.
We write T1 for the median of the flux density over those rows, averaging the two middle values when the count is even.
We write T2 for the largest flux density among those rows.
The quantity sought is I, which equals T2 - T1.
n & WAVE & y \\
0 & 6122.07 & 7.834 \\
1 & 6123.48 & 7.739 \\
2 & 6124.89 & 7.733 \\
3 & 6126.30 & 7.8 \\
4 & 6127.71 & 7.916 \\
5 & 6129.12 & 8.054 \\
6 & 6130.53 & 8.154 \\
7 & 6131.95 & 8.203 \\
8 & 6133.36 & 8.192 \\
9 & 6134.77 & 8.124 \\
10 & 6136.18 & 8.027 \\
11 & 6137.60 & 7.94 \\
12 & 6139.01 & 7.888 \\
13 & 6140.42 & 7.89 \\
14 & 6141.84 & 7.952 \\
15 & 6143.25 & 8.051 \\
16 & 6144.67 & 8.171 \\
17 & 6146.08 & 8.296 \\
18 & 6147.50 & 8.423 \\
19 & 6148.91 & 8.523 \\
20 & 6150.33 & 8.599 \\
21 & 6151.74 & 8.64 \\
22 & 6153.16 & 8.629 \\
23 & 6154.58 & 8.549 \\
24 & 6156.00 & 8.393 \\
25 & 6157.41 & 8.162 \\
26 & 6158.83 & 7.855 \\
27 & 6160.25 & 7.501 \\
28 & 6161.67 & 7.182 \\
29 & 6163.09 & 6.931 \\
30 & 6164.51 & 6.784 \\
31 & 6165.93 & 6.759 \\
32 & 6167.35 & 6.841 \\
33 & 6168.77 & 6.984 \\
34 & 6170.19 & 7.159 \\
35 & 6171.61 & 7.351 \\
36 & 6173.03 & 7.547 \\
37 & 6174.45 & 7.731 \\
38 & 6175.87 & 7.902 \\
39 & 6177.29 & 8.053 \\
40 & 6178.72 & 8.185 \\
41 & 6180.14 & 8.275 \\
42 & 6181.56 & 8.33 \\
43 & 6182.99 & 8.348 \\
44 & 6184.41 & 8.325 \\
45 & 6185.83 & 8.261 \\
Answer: 0.10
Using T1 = 8.1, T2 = 8.154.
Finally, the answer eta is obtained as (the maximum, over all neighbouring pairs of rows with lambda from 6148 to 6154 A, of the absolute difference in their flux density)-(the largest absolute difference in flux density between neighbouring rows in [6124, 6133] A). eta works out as -0.06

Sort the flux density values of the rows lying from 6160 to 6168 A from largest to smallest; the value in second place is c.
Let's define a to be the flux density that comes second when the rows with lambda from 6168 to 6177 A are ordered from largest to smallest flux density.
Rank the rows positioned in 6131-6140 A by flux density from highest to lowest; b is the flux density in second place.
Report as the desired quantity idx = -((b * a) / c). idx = -8.8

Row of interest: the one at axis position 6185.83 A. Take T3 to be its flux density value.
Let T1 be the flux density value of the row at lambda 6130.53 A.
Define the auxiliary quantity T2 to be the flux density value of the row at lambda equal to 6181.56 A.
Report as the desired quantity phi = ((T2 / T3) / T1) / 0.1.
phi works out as 1.24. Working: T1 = 8.154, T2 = 8.33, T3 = 8.261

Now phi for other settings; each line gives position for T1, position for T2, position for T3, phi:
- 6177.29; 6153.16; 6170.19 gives 1.50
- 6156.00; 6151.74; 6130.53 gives 1.26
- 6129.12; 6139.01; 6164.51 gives 1.44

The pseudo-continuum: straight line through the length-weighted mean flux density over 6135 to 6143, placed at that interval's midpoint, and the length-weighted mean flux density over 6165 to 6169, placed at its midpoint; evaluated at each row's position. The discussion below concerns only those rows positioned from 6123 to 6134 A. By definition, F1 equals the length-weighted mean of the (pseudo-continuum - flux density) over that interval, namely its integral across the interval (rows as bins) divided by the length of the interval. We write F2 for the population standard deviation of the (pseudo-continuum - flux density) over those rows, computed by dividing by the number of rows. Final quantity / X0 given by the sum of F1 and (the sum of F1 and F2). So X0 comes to 1.1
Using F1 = 0.4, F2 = 0.32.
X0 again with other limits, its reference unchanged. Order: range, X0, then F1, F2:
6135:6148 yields -0.1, -0.2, 0.31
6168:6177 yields -1.3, -0.8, 0.41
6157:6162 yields -0.8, -0.5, 0.31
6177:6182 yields -3.6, -1.9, 0.17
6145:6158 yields -1.8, -1.0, 0.20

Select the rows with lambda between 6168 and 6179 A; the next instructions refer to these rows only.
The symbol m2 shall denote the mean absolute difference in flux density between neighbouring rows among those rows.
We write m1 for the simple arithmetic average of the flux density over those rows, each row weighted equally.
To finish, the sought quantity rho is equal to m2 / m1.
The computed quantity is 0.0225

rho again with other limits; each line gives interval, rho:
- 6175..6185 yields 0.0095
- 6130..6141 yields 0.0065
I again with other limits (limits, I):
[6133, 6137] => 0.07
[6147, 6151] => 0.08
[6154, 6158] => 0.16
